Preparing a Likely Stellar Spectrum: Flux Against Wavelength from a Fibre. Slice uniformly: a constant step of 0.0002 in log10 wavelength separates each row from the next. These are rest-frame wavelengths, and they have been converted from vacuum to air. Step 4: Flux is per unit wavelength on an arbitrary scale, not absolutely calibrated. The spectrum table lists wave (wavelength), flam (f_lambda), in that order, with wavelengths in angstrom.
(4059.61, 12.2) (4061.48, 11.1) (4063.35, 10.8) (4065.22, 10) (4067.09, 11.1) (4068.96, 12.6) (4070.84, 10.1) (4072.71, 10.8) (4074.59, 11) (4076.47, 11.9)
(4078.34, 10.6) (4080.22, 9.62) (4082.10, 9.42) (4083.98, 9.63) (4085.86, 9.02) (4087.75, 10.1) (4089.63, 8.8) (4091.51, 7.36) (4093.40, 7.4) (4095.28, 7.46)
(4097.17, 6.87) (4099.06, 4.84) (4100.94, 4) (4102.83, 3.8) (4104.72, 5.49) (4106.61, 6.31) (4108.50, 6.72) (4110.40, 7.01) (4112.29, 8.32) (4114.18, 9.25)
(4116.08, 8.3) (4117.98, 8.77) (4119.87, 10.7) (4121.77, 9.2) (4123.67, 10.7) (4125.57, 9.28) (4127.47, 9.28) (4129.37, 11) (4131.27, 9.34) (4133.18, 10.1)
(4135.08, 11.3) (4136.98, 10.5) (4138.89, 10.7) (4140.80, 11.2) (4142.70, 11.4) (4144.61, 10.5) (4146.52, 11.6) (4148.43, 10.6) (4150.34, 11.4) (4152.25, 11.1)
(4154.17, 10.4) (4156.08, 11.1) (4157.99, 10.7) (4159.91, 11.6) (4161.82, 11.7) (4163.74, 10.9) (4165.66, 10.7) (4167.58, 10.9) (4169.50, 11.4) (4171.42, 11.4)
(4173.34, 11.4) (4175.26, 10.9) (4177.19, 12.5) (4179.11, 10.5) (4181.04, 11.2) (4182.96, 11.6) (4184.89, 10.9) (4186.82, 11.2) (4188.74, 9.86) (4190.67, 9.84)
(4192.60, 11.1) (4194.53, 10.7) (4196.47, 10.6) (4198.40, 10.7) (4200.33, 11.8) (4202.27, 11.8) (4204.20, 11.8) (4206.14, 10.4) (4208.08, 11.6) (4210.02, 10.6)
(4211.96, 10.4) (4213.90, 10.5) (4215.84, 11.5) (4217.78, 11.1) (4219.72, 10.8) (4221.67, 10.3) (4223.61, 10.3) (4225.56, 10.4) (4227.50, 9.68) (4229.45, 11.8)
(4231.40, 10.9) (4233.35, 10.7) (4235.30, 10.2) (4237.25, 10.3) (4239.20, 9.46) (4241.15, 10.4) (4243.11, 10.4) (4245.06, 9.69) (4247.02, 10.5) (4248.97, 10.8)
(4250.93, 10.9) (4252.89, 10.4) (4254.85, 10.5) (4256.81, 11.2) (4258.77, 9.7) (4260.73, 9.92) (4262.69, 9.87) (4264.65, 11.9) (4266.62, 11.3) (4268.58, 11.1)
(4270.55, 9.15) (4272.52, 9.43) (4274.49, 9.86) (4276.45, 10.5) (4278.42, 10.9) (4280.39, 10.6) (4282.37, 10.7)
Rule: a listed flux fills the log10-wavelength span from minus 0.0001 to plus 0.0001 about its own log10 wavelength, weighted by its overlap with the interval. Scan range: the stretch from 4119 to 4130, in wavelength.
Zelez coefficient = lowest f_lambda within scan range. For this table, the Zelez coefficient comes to 9.2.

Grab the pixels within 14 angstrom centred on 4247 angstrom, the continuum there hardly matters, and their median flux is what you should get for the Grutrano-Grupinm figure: 10.4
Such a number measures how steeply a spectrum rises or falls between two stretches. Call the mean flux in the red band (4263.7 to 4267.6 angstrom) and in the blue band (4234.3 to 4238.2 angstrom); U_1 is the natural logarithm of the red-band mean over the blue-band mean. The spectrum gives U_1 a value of 0.12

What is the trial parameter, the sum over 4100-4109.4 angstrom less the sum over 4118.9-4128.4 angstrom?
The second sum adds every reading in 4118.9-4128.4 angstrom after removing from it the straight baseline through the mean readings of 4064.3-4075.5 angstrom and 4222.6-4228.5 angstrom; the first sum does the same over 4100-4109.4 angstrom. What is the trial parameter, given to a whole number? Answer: -23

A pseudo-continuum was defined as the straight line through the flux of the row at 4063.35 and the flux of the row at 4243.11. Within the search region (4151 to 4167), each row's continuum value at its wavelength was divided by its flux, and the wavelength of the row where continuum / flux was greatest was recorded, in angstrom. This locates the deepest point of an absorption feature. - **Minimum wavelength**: 4154.17 angstrom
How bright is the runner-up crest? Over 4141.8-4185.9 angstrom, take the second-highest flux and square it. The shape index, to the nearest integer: 137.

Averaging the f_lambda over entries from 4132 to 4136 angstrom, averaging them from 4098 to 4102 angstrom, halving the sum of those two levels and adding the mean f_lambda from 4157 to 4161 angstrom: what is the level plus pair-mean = 18.7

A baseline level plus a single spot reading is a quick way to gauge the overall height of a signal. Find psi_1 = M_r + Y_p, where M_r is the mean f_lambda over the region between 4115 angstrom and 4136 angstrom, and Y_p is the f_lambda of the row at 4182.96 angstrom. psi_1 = 21.4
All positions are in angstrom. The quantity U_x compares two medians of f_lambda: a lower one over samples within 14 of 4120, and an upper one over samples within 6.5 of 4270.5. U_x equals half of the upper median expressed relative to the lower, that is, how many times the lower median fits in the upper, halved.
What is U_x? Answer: 0.57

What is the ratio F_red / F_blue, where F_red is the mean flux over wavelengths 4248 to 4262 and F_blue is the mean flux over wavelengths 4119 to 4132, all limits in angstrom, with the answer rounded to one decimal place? 1.1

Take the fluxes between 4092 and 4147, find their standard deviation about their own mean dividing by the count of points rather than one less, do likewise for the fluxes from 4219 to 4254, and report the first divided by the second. 4.3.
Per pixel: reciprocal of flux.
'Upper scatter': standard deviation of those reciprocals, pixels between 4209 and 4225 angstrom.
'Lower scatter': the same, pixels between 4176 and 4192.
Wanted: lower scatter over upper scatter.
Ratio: 2.0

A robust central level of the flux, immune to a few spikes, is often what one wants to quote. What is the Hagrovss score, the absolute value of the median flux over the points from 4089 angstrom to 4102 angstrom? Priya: 7.4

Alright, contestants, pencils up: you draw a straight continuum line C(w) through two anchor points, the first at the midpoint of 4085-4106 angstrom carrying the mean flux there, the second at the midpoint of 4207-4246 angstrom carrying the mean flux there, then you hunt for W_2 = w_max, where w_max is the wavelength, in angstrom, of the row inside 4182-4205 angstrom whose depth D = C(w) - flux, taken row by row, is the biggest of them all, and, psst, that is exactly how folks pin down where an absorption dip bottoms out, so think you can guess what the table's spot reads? 4190.67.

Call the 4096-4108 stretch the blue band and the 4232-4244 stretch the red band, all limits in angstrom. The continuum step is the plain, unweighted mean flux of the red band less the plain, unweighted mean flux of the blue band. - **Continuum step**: 5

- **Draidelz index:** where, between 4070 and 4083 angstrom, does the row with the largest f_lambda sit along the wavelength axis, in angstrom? 4076.47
